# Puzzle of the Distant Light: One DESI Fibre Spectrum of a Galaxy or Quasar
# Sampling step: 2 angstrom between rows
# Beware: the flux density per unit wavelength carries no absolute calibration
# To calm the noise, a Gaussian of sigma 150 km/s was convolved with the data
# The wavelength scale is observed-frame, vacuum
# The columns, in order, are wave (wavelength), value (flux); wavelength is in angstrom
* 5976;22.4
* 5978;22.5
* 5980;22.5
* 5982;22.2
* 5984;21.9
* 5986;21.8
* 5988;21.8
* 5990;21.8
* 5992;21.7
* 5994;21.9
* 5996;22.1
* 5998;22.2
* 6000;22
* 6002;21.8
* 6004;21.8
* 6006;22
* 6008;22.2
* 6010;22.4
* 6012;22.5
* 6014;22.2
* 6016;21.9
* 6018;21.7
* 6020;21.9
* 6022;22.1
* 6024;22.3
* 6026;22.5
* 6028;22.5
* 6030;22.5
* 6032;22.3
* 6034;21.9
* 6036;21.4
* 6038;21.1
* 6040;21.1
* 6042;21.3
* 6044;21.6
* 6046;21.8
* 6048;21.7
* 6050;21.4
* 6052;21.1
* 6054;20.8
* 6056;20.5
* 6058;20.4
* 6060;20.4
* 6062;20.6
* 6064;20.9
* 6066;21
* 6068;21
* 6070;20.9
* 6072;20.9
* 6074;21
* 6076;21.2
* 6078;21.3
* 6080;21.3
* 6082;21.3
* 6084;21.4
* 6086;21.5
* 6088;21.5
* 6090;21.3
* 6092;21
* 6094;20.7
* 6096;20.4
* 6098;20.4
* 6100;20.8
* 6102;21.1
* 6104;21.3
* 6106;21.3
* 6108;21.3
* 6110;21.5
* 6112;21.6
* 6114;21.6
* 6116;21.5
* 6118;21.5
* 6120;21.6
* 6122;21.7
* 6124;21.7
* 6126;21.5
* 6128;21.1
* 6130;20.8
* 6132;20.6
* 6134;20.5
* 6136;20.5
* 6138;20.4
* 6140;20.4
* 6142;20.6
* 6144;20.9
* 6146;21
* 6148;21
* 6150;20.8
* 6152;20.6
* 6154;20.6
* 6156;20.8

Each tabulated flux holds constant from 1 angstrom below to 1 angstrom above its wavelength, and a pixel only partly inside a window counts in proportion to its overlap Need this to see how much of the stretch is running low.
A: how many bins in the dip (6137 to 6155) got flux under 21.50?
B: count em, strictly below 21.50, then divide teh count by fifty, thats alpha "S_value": 0.18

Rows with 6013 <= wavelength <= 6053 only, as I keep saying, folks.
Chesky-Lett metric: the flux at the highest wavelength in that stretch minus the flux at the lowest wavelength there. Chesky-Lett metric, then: -1.1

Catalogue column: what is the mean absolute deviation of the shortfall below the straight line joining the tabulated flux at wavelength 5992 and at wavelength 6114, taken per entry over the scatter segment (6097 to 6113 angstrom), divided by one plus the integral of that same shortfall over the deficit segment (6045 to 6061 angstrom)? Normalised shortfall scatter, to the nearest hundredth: 0.03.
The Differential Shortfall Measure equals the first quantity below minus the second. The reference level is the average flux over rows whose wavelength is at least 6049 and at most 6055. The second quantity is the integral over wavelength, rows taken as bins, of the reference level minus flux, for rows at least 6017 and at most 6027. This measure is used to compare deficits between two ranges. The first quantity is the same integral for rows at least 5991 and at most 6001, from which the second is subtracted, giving 1.2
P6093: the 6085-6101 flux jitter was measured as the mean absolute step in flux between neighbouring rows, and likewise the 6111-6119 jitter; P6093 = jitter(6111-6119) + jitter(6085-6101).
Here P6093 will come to 0.25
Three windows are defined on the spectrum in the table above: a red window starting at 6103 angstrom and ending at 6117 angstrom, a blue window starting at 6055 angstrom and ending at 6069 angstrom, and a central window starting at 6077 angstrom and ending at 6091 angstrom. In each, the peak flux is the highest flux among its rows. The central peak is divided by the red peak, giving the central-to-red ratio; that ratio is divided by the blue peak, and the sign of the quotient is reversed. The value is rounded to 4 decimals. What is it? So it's -0.0474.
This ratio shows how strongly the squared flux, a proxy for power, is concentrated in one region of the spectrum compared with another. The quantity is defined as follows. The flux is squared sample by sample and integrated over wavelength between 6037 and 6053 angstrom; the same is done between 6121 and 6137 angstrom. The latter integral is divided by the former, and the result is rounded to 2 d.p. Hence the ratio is 0.97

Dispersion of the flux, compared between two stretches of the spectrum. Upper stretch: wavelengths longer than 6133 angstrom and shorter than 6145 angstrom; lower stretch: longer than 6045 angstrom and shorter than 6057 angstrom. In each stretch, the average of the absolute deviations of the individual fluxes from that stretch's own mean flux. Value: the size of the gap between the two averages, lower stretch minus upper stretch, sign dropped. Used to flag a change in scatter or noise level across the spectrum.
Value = 0.28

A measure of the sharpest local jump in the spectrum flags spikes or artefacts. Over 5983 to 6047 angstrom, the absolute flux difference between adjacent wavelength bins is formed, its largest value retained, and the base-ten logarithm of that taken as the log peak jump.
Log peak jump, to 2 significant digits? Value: -0.30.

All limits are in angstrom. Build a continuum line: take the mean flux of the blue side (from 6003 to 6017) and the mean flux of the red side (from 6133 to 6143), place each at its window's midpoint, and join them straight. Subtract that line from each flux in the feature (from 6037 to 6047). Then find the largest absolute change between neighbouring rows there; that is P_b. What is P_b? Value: 0.33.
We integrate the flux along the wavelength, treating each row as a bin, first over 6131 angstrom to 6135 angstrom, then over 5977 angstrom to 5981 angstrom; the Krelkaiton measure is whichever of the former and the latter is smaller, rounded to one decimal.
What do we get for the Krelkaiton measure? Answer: 82.2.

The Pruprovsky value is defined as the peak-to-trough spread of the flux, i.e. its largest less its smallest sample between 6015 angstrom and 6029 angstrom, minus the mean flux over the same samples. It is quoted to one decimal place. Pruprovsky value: -21.3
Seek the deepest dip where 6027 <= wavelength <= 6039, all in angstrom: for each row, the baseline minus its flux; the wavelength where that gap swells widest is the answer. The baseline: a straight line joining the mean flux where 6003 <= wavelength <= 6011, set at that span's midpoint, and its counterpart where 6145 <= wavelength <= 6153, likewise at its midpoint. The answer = 6038 angstrom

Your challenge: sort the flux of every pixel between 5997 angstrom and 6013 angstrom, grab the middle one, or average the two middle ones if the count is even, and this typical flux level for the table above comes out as 22.1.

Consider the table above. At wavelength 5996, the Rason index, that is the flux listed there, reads 22.1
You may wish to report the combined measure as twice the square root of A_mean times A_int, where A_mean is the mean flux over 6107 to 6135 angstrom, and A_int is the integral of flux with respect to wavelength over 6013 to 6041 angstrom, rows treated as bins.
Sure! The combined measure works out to 229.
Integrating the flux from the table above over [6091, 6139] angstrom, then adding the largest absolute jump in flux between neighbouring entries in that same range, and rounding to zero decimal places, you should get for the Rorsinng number 1013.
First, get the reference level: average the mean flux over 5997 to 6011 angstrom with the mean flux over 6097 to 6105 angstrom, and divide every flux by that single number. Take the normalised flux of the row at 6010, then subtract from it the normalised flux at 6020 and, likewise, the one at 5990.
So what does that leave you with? -0.99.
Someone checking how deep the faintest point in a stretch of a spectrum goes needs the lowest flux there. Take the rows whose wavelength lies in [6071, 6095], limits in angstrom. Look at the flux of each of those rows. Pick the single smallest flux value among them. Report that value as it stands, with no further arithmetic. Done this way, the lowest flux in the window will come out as 20.7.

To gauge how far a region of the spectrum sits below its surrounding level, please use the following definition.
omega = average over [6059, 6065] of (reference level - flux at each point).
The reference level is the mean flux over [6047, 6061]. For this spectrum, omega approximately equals 0.27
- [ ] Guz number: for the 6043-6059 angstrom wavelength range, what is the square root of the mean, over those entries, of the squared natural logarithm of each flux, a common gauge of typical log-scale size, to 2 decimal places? 3.05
